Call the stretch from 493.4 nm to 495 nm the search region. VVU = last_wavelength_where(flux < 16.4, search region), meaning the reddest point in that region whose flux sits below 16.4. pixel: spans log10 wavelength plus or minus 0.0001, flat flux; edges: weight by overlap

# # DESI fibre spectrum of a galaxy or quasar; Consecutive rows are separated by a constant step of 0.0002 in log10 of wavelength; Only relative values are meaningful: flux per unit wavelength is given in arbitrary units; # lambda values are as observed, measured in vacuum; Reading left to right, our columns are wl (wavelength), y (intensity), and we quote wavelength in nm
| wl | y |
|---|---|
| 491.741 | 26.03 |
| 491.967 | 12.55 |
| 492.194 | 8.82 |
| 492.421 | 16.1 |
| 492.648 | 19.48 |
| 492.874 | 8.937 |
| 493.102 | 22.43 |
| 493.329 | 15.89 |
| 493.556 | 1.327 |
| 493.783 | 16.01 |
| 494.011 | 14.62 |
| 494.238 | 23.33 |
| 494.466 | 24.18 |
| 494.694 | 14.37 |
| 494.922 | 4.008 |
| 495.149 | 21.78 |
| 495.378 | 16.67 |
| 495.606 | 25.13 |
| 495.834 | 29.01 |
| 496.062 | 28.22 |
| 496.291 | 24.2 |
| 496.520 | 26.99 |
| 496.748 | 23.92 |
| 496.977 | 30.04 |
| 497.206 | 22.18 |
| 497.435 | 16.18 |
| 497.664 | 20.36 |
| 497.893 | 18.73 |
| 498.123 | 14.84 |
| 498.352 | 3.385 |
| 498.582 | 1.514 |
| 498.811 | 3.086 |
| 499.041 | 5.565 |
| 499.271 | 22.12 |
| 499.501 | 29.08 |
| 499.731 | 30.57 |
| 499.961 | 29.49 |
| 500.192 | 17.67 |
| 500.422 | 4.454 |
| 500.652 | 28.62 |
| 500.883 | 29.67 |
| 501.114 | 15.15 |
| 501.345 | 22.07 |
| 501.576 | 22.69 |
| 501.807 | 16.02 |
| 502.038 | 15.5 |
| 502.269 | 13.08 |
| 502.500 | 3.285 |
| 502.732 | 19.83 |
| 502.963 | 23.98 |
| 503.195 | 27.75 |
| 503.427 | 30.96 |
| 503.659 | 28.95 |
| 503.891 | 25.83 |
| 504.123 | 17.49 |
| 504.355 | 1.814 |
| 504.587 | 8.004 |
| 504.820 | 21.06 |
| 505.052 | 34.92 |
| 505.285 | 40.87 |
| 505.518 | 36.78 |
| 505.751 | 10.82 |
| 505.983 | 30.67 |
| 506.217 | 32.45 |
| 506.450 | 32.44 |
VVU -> 494.922 nm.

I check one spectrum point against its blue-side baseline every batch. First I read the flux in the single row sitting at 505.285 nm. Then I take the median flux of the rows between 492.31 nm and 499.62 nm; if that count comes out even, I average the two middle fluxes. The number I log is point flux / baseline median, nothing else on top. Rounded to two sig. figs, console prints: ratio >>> 2.1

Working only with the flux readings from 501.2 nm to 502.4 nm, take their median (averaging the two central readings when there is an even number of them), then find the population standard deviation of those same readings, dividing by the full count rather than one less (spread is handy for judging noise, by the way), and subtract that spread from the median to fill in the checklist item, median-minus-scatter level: 12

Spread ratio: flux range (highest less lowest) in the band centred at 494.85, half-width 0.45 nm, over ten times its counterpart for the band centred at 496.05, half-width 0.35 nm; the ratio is 0.42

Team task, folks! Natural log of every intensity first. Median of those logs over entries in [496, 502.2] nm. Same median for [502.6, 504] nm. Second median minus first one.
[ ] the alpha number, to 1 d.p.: 0.2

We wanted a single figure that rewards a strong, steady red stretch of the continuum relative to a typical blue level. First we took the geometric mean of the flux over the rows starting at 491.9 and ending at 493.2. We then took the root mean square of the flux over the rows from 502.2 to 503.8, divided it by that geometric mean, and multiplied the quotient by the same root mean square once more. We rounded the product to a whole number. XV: 38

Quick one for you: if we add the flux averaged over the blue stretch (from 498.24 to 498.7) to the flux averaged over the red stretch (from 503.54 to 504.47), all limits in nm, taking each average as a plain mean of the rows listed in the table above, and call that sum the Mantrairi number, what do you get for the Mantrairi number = 21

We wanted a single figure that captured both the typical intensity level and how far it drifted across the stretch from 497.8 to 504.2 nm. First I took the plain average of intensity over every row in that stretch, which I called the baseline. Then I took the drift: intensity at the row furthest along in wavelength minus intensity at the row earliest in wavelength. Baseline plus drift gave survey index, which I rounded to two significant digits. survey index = 17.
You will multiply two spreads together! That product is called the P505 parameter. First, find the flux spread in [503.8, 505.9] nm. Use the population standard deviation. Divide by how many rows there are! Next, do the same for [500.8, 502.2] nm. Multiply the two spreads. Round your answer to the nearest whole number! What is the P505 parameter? 68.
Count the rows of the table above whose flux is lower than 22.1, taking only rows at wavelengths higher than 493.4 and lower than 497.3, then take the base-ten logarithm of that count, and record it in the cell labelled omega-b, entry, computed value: 0.85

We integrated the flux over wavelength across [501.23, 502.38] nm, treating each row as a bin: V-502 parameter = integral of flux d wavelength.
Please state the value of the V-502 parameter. 21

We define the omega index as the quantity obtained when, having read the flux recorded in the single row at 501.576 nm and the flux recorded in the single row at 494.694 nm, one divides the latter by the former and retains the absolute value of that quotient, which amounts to 0.63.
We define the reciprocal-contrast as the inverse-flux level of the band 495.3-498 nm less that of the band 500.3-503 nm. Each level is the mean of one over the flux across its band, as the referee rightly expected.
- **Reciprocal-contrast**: -0.04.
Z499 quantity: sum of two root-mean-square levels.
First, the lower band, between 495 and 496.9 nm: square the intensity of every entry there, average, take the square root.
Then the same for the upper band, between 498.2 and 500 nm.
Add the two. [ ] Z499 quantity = 45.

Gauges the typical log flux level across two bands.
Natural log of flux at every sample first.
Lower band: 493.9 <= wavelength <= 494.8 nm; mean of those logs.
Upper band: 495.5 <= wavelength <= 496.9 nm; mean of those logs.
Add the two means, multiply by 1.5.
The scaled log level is 9.3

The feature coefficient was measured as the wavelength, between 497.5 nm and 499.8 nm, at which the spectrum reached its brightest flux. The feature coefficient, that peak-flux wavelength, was 499.731 nm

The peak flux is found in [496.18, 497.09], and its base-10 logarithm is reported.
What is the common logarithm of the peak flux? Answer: 1.48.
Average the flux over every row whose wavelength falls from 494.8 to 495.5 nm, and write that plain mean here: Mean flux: 14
